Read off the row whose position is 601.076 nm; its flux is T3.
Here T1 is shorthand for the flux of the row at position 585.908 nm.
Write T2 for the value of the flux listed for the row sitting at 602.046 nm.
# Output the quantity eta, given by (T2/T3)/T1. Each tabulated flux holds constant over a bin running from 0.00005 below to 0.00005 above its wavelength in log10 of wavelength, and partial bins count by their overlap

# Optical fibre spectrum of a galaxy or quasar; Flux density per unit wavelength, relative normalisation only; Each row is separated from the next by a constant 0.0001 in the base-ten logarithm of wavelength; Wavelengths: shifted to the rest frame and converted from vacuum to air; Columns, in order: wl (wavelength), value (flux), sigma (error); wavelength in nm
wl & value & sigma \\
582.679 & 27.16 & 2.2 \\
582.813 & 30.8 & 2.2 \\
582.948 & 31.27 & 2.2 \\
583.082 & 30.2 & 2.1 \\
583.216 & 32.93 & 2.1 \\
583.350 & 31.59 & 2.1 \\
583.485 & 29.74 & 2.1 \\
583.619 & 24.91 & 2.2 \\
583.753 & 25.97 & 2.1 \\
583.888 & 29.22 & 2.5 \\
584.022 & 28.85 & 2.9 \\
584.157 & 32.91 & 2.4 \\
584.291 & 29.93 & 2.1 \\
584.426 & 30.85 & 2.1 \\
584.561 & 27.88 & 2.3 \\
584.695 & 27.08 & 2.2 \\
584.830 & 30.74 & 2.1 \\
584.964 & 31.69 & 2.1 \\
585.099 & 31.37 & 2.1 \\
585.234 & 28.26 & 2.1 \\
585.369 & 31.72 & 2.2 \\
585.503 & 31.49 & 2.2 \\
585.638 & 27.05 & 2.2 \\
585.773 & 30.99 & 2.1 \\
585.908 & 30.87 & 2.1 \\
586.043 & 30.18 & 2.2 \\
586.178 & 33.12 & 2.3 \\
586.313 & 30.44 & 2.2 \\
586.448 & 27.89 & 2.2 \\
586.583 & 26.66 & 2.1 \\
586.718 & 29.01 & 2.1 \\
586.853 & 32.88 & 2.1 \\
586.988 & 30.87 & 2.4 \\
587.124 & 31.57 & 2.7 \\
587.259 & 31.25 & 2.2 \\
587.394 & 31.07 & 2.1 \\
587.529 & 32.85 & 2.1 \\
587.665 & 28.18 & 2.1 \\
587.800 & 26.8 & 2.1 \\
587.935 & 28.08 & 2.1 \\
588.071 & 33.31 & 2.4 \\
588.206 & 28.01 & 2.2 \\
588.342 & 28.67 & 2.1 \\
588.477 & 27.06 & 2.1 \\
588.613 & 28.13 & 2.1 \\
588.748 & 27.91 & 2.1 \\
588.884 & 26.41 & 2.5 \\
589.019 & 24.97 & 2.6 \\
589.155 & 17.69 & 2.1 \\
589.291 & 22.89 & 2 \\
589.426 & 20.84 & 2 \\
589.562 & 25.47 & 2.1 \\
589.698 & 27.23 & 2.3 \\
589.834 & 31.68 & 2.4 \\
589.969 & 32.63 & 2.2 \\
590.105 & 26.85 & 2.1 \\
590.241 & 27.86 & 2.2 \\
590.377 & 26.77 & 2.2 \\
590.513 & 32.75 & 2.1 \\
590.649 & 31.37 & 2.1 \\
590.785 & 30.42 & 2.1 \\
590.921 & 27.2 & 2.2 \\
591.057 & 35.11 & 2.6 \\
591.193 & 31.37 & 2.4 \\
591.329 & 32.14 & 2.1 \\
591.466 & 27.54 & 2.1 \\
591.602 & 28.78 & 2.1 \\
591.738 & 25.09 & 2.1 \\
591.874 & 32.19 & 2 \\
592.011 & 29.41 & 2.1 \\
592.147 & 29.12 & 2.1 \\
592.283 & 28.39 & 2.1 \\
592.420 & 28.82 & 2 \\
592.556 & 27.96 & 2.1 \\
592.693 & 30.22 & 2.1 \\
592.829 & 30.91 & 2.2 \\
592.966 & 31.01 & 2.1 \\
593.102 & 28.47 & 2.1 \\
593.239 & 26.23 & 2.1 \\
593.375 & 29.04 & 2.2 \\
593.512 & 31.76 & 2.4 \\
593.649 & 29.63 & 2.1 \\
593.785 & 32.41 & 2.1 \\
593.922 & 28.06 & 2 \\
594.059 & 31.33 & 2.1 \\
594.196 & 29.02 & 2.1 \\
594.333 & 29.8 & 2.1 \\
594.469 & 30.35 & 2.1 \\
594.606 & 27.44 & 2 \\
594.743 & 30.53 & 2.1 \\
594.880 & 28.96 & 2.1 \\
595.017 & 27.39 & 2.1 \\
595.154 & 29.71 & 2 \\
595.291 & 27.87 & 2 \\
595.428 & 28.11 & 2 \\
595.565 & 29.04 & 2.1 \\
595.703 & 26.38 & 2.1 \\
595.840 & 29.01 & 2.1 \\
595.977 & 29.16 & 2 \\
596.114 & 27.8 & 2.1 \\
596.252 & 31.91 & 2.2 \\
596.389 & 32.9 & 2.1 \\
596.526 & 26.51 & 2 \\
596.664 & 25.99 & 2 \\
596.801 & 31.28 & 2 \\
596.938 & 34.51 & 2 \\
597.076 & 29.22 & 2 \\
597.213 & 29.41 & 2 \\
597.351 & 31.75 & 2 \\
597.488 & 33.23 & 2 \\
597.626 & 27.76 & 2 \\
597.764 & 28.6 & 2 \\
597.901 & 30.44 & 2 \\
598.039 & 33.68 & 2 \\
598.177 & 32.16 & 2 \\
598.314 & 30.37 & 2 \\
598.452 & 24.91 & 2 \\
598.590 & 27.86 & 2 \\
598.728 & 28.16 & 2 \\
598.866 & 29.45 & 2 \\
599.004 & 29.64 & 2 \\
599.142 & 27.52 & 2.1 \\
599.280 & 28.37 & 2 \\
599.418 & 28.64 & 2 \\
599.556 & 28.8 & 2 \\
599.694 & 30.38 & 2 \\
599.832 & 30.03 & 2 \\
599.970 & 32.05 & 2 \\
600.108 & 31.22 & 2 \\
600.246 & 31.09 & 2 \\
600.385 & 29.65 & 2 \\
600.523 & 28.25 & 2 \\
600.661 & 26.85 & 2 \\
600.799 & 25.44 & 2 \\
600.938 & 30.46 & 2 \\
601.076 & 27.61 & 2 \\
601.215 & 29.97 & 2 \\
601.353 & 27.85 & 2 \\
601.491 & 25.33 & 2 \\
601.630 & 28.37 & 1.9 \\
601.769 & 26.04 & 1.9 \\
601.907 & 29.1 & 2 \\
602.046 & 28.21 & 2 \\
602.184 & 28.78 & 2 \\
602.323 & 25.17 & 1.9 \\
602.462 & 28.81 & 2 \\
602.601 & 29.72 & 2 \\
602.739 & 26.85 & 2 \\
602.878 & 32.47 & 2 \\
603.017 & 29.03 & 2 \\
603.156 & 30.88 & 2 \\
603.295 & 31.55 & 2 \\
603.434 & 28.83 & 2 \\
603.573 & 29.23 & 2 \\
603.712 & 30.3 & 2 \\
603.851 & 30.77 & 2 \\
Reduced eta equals 0.033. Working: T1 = 30.87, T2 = 28.21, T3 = 27.61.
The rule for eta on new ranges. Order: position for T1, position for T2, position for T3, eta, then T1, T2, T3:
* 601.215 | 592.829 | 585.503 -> 0.033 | 29.97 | 30.91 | 31.49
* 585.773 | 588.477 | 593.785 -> 0.027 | 30.99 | 27.06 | 32.41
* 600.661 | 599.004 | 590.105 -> 0.041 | 26.85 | 29.64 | 26.85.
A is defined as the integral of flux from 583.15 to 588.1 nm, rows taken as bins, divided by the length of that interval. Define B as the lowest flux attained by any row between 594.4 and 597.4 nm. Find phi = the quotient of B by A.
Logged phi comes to 0.867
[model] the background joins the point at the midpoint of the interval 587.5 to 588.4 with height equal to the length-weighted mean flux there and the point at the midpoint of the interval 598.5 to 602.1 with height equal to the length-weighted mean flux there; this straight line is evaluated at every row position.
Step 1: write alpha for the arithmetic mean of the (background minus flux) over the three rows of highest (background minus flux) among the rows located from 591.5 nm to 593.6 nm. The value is 2.6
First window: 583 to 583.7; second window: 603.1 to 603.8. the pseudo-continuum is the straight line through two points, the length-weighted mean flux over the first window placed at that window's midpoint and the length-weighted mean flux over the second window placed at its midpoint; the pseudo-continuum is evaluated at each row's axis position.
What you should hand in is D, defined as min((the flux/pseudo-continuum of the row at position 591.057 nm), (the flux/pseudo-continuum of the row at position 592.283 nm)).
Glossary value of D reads 0.947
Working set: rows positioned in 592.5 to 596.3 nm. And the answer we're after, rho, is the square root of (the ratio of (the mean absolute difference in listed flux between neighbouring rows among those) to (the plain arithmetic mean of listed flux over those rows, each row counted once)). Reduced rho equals 0.264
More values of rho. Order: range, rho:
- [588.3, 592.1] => 0.332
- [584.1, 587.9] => 0.260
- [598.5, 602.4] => 0.239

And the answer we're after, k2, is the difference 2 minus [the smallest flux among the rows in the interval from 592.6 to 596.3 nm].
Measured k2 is -24.2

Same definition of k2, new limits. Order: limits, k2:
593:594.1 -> -24.2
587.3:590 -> -15.7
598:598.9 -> -22.9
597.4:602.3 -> -22.9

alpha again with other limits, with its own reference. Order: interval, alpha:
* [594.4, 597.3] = 2.6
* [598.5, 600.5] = 0.9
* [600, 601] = 1.8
